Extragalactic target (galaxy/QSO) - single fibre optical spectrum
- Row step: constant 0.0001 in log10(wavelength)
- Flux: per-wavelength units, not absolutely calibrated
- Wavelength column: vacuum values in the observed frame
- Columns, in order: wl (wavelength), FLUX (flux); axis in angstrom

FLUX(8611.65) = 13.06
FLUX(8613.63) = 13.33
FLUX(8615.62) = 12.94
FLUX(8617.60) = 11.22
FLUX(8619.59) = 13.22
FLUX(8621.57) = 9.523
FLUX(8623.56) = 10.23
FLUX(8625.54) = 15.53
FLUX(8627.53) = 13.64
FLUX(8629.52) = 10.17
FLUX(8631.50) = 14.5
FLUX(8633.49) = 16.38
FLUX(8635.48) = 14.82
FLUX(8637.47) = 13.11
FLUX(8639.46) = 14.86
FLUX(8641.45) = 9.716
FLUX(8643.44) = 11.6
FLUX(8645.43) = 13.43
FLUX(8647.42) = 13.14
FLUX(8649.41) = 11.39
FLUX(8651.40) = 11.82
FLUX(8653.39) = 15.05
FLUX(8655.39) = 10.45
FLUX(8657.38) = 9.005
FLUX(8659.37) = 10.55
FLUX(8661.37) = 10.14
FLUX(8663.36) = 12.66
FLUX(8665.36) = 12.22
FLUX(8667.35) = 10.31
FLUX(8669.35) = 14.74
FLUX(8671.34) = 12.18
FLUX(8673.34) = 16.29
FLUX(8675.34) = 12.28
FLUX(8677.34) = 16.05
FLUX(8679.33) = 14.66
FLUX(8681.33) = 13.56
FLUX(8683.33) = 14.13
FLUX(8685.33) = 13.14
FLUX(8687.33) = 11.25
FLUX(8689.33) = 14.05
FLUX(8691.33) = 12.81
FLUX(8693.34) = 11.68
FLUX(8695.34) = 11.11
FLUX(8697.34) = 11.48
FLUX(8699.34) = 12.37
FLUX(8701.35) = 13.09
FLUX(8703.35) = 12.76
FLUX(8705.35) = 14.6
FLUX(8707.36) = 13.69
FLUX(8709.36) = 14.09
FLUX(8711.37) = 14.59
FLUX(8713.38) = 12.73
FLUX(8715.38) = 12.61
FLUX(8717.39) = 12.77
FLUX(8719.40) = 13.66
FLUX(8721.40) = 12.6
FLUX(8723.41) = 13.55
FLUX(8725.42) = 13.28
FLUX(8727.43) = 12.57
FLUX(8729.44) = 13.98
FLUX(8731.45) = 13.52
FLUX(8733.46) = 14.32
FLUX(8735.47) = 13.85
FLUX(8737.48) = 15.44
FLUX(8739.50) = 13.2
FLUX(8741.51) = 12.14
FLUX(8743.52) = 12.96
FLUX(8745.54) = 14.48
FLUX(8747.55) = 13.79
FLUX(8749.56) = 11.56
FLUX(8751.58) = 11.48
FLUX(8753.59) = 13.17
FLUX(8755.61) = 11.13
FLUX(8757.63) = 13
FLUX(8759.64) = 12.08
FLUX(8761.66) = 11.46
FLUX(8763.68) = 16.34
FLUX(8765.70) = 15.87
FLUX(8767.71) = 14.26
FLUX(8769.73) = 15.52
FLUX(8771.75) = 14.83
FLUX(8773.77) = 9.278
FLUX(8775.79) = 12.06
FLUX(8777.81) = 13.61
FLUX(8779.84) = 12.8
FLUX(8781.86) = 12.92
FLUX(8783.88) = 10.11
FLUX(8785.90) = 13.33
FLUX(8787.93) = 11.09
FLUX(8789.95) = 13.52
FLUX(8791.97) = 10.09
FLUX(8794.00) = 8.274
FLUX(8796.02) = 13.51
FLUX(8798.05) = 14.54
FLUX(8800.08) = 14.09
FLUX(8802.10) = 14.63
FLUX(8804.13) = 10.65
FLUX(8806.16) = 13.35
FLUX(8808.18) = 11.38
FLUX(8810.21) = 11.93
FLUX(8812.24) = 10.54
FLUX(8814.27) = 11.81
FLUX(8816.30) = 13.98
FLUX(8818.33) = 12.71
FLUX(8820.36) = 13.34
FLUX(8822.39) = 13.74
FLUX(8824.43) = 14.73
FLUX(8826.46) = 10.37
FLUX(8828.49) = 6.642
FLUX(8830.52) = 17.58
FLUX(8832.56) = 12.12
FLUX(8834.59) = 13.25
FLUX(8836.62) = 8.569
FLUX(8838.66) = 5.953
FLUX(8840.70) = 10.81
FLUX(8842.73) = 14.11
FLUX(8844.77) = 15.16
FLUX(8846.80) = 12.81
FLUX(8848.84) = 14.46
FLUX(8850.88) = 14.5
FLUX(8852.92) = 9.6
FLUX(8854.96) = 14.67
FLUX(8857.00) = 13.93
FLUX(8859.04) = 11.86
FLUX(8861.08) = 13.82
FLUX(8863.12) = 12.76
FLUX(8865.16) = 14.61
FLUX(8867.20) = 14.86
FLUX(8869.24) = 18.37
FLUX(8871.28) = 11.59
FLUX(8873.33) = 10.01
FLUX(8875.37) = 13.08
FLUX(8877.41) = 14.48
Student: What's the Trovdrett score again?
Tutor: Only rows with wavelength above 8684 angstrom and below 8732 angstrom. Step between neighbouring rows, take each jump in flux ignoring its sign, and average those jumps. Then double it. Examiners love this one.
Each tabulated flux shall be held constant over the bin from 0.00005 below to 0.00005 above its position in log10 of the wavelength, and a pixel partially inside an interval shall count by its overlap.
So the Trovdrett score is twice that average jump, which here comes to 1.9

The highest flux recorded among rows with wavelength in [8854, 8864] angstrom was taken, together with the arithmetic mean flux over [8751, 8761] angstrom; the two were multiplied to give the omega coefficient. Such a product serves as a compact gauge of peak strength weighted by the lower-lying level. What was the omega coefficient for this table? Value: 179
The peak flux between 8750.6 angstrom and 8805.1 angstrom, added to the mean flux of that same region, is 29.1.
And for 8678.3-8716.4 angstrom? 27.7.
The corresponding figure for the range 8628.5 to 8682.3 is 29.2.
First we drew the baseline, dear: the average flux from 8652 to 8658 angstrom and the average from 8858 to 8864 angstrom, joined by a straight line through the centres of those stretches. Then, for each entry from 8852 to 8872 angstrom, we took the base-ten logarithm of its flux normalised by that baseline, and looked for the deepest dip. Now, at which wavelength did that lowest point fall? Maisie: 8852.92 angstrom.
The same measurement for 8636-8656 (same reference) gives 8641.45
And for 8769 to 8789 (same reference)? 8773.77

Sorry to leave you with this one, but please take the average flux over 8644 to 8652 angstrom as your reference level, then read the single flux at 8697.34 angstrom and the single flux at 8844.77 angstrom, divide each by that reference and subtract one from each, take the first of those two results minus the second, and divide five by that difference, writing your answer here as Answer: -17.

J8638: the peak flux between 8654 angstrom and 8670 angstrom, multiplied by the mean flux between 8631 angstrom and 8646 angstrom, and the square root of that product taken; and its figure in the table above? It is 14.1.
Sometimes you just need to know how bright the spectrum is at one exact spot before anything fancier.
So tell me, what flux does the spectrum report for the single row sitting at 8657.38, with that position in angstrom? 9.005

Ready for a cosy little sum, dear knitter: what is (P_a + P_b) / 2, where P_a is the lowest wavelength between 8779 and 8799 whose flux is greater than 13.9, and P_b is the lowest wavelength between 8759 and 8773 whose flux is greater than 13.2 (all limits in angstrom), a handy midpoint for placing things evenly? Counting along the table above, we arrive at 8780.9 angstrom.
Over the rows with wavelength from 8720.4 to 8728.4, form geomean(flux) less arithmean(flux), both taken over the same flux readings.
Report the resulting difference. -0.01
